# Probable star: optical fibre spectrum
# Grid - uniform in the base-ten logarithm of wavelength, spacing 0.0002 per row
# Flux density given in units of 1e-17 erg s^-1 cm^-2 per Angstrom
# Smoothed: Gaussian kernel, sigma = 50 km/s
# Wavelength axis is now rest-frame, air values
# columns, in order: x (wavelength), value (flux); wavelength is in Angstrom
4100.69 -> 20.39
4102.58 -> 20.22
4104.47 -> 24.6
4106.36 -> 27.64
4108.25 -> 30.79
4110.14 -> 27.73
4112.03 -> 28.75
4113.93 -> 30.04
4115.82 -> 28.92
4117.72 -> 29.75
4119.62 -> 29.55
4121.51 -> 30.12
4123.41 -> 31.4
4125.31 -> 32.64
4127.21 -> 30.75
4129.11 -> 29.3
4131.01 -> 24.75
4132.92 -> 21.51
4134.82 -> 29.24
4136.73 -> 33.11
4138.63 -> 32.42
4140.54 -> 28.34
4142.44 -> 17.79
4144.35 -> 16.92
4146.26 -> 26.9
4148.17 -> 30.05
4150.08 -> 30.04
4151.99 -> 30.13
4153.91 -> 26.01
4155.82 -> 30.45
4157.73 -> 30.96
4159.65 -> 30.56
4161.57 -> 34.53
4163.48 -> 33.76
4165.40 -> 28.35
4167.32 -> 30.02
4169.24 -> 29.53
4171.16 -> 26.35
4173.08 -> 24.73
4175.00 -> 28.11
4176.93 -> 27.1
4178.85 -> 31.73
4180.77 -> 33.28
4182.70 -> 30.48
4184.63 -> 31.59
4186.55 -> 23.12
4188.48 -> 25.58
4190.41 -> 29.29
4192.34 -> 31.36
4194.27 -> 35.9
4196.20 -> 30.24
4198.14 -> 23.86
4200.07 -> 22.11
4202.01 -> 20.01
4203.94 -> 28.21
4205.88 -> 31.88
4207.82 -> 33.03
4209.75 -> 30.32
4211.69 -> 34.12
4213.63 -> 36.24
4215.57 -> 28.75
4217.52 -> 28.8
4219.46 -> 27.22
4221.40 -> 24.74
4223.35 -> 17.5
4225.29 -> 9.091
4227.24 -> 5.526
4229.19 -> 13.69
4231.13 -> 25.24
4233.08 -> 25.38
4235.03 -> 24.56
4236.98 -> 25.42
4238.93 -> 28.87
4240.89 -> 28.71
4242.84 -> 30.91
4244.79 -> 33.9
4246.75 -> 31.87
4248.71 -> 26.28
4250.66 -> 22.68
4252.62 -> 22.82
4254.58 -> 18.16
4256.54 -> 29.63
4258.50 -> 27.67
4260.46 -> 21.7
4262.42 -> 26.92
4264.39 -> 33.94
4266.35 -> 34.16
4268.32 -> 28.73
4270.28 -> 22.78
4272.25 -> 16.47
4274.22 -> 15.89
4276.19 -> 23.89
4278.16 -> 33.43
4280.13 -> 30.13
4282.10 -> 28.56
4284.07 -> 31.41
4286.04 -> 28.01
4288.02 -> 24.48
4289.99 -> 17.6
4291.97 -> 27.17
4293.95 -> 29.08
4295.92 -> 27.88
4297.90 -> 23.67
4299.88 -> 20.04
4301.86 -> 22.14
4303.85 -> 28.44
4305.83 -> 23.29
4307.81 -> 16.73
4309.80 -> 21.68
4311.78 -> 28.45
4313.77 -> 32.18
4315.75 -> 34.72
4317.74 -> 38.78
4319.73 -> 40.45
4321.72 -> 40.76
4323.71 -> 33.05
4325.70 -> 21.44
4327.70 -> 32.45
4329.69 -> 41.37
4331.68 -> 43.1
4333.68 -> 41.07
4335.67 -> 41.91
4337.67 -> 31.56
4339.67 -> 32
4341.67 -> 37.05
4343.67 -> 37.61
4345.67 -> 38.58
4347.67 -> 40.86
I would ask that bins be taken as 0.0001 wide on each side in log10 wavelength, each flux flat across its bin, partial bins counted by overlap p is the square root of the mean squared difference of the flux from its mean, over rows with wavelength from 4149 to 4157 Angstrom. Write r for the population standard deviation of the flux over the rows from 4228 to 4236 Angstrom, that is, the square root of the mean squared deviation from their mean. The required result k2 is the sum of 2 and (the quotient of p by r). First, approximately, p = 1.8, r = 4.9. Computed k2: 2.4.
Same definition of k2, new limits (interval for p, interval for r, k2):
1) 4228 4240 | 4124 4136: 3.3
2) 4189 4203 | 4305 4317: 2.8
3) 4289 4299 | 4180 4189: 3.1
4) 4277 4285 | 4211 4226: 2.2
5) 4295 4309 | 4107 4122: 6.3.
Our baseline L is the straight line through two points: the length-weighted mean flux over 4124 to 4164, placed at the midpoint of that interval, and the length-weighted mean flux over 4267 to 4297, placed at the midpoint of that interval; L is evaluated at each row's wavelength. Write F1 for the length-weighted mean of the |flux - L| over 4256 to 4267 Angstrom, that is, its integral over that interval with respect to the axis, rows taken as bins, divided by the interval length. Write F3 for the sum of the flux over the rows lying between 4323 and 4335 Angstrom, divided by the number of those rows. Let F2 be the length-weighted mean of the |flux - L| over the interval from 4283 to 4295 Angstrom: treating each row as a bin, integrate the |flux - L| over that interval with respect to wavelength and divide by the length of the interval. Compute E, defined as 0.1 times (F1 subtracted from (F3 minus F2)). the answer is 2.75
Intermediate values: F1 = 4.2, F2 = 3.7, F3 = 35.4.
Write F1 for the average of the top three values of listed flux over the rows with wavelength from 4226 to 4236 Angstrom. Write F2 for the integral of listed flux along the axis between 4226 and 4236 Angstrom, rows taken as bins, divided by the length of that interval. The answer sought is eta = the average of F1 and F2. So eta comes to 22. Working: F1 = 25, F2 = 18.6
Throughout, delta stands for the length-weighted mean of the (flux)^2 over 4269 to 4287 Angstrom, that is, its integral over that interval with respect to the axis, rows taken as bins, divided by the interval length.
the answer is 694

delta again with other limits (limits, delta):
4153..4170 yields 935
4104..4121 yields 832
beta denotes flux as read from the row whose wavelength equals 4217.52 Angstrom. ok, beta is 28.8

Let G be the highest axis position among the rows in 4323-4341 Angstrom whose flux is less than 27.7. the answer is 4325.70 Angstrom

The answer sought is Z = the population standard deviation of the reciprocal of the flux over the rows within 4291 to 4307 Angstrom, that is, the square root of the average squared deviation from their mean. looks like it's 0.0052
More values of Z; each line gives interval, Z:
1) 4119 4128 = 0.0011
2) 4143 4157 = 0.0088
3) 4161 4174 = 0.0038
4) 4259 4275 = 0.0122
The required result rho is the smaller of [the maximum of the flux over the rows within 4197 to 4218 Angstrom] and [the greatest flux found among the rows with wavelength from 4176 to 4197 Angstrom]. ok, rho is 35.9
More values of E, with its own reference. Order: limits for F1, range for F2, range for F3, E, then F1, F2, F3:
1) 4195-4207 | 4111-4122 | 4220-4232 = 1.12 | 4.2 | 0.6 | 16.0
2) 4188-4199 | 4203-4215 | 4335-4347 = 2.77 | 3.8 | 4.9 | 36.5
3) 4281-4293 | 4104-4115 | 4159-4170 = 2.59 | 3.6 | 1.6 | 31.1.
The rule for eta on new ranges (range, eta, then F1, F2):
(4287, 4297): 27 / 28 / 25.2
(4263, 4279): 30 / 34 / 26.1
